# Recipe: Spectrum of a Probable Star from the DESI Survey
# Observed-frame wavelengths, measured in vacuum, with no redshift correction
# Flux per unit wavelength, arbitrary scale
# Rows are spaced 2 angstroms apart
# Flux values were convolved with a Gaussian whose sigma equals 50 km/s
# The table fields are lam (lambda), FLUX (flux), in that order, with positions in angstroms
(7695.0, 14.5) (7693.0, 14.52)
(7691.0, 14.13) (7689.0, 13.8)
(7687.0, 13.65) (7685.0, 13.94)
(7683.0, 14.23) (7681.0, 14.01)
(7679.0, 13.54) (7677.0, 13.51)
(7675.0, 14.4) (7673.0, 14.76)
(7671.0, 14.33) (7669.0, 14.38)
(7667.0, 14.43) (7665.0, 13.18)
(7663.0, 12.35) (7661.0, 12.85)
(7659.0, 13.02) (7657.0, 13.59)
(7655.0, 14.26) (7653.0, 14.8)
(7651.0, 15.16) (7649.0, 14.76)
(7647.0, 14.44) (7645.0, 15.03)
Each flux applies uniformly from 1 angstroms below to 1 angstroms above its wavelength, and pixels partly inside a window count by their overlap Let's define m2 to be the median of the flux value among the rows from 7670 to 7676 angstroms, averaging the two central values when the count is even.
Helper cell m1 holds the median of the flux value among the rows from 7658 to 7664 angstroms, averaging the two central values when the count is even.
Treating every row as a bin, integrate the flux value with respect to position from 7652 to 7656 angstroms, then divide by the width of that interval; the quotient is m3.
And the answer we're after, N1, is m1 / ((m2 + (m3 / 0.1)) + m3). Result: 0.074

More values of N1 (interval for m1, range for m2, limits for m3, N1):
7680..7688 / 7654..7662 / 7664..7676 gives 0.082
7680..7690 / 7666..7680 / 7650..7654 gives 0.078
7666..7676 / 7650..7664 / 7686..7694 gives 0.086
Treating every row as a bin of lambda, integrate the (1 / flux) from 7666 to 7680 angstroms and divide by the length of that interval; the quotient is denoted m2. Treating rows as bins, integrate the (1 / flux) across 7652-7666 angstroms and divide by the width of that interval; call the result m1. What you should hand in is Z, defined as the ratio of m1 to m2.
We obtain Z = 1.06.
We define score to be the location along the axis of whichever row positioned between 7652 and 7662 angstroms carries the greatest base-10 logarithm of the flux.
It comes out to 7653.0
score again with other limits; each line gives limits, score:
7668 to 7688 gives 7673.0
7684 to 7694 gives 7693.0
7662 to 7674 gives 7673.0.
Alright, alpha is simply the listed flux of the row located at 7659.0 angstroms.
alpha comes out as 13.02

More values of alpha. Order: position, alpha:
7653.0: 14.8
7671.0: 14.33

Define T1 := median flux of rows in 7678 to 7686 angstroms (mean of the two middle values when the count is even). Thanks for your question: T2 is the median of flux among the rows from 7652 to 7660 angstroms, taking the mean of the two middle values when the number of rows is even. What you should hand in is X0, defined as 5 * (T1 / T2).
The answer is 5.02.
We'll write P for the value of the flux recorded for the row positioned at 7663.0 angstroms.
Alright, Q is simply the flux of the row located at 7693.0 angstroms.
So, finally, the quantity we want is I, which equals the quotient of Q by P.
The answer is 1.18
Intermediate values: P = 12.35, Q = 14.52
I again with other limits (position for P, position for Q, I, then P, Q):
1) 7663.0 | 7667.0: 1.17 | 12.35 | 14.43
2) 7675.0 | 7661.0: 0.89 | 14.4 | 12.85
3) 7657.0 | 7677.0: 0.99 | 13.59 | 13.51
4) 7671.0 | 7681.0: 0.98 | 14.33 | 14.01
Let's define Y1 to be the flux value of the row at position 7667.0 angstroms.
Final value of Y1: 14.43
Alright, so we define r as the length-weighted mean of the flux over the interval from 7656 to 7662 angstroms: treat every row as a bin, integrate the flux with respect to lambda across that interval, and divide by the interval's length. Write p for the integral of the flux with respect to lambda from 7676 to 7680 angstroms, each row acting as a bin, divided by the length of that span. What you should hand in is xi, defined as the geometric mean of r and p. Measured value 13.3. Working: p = 13.5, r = 13.2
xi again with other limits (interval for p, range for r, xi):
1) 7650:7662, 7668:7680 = 14.0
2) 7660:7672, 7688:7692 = 13.8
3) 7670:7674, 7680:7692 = 14.2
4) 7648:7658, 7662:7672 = 14.1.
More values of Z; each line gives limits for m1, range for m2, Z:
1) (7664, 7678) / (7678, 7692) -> 0.98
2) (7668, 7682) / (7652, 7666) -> 0.95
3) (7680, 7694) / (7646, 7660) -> 1.02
